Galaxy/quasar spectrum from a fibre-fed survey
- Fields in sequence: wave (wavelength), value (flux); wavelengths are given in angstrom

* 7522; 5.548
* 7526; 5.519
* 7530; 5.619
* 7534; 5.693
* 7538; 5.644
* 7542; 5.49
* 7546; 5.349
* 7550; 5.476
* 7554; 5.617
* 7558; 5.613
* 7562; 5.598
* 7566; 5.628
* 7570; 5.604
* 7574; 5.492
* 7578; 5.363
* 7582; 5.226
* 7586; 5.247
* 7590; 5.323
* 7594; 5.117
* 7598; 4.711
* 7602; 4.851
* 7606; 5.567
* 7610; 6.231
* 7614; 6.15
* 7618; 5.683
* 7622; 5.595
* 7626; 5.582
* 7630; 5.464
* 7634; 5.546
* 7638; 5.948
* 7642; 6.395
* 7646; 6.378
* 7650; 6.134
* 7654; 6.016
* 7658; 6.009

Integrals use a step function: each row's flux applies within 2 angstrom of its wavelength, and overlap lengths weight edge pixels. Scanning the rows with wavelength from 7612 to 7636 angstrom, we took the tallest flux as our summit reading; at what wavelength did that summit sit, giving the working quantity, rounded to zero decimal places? 7614 angstrom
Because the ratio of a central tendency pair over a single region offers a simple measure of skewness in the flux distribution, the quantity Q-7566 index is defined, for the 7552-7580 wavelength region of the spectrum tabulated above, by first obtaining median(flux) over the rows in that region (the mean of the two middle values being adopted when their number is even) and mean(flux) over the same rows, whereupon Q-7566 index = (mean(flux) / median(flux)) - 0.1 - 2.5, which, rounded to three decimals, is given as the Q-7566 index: -1.608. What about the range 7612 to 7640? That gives -1.579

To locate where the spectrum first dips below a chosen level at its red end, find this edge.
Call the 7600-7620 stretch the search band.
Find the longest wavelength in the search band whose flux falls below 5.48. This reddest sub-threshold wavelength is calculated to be 7602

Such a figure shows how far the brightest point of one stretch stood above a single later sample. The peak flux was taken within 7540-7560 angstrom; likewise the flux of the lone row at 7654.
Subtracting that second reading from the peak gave -0.4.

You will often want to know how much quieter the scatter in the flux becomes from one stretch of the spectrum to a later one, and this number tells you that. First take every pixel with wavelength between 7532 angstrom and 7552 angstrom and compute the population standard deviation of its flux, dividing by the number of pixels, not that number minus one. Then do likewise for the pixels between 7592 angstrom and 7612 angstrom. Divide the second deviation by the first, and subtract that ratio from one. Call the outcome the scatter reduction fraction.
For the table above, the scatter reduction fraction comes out -3.4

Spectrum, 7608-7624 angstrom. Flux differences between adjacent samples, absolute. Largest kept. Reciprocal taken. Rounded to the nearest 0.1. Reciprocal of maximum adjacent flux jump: 2.1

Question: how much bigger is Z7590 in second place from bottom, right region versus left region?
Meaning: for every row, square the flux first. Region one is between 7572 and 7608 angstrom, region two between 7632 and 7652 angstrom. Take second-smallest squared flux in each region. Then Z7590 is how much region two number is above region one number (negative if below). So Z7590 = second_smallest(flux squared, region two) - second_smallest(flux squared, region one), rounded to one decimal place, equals 11.8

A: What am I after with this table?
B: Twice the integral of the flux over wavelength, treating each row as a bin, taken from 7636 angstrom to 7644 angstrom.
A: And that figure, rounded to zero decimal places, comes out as 99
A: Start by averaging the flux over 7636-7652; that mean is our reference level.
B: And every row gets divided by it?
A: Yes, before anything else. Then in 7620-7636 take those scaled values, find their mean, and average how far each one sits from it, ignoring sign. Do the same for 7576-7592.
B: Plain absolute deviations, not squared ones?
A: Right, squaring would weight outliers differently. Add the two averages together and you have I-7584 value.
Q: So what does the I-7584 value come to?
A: 0.02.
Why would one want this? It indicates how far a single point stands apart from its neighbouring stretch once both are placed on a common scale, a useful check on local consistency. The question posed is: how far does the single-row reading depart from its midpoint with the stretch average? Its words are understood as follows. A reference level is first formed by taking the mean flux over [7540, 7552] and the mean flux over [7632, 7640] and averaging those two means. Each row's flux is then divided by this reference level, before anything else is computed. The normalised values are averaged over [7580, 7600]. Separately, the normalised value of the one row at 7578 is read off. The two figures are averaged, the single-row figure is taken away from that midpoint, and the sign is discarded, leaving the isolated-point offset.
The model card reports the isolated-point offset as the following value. 0.021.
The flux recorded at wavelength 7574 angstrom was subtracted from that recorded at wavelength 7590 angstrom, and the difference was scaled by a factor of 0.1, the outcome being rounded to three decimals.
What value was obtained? -0.017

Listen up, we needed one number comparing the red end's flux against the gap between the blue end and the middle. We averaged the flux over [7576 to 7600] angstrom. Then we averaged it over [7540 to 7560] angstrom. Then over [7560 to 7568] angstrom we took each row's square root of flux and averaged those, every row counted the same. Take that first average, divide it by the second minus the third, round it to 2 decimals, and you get 1.64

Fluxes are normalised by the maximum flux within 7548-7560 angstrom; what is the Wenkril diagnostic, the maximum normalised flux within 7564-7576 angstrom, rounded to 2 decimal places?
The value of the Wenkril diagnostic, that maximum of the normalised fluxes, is 1.00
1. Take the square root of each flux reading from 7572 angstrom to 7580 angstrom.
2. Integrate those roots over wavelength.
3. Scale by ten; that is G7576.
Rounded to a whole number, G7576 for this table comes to 186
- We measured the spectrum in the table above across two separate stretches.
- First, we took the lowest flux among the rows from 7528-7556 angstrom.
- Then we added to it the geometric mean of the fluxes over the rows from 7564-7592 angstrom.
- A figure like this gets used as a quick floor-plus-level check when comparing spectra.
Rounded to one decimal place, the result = 10.8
